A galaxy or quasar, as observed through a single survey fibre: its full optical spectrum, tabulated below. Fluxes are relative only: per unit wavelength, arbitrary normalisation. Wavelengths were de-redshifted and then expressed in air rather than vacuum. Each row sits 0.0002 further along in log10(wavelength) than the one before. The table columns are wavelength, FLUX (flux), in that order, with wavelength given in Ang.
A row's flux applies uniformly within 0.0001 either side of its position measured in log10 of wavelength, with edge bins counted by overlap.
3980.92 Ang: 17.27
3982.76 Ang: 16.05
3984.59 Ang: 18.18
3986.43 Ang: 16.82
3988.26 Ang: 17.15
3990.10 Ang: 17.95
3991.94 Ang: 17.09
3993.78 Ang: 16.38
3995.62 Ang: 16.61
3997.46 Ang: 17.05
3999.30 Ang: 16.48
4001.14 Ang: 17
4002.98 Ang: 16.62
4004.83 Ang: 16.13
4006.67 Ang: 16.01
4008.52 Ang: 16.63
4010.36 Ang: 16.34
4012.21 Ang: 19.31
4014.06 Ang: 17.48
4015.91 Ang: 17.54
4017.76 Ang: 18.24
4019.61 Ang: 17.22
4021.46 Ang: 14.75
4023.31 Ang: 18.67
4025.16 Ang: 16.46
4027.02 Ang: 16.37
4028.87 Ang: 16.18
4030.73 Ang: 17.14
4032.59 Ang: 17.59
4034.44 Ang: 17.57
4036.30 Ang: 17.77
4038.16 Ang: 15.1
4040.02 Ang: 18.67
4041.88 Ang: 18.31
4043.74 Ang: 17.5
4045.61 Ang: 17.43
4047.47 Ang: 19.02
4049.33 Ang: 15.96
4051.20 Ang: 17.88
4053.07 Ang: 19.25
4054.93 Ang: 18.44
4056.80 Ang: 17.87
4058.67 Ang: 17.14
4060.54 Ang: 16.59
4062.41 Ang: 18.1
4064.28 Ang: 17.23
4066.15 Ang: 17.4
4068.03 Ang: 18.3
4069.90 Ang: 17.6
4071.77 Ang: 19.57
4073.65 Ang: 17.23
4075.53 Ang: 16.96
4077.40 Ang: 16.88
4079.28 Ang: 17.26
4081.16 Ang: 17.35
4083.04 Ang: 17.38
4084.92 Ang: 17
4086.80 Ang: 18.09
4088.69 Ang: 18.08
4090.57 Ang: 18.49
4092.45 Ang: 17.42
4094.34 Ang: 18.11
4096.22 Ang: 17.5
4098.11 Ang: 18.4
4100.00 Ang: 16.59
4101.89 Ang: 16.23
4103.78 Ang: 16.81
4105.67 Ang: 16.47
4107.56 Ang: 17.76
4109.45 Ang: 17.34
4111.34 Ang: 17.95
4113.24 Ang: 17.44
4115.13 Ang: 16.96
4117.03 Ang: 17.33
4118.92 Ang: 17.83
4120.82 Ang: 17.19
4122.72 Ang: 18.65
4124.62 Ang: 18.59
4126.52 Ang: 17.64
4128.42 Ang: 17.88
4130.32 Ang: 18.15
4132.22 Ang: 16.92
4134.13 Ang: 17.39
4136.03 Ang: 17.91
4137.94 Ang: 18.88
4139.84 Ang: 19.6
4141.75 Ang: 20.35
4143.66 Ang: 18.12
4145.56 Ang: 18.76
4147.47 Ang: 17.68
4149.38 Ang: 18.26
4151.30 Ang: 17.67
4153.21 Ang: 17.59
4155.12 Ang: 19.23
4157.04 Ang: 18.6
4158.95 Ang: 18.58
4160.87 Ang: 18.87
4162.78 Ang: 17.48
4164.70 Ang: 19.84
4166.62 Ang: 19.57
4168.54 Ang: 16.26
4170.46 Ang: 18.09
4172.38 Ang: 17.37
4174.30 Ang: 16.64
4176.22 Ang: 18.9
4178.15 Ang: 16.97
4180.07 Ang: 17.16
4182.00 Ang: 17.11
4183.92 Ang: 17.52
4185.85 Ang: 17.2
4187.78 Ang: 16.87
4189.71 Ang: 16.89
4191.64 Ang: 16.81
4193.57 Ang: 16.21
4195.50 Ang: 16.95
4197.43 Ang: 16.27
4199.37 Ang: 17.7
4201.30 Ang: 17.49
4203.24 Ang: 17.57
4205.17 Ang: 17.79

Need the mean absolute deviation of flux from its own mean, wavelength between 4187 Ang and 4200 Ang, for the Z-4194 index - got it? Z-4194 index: 0.33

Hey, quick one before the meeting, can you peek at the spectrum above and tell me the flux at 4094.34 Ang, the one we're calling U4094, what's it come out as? 18.11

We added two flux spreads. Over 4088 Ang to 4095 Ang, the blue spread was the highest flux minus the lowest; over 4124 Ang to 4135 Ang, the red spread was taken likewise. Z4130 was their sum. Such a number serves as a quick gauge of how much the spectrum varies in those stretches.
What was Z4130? 2.74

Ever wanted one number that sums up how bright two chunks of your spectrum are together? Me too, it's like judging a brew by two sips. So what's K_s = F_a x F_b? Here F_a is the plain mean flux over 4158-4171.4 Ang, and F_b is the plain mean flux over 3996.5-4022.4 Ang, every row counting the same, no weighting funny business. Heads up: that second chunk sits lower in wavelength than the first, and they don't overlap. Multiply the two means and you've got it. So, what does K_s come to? 311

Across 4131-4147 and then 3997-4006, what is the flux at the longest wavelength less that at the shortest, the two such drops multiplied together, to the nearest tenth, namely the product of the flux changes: -1.7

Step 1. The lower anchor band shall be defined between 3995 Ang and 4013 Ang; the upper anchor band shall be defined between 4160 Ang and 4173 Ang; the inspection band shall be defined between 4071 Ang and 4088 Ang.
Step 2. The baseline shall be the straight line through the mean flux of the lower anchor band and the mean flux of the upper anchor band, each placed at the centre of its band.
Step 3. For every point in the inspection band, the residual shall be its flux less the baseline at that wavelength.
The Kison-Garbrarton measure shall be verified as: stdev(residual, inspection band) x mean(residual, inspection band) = 0.0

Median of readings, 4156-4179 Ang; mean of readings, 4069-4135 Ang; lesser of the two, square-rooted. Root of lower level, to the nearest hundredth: 4.19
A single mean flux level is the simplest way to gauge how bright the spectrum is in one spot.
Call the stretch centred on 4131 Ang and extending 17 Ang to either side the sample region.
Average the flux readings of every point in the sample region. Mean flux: 18.1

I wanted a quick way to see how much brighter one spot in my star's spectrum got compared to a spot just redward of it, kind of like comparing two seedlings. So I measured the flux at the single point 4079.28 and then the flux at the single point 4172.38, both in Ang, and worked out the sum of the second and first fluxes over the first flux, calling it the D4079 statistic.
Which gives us 2.01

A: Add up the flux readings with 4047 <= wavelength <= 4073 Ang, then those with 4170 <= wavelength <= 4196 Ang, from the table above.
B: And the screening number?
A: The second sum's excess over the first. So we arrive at -10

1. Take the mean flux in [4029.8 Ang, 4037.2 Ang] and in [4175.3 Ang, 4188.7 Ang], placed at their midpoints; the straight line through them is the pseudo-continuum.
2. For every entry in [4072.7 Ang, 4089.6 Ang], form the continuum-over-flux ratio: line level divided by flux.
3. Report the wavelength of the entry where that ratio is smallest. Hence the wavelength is 4086.80 Ang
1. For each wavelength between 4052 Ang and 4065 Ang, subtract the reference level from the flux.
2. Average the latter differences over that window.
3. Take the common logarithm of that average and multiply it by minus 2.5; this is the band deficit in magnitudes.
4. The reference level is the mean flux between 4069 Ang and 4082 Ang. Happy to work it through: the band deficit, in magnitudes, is 1.5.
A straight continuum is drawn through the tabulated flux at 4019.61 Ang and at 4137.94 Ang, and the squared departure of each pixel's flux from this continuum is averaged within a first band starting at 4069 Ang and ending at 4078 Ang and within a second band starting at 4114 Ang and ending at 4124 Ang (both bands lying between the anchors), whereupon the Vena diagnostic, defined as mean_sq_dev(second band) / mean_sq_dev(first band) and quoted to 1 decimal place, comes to 1.2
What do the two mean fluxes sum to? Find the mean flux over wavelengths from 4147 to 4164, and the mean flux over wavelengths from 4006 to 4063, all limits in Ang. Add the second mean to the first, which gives 35.6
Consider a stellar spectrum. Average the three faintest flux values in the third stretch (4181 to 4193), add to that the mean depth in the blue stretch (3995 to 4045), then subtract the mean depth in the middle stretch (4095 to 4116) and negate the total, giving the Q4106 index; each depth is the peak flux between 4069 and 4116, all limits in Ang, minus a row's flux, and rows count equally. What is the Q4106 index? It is -17.0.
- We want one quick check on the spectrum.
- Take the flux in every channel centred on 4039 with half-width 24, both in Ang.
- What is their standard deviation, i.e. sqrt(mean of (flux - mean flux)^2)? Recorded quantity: 1.1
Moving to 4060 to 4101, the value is 0.7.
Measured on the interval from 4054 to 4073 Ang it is 0.8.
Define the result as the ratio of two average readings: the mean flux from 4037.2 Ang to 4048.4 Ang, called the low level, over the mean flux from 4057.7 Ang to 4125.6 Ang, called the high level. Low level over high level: 1.01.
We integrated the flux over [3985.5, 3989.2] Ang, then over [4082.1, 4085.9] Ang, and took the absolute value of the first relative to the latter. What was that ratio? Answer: 0.96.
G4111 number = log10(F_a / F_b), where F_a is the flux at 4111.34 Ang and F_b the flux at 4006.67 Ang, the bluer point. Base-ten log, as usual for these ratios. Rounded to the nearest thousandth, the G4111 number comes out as 0.050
